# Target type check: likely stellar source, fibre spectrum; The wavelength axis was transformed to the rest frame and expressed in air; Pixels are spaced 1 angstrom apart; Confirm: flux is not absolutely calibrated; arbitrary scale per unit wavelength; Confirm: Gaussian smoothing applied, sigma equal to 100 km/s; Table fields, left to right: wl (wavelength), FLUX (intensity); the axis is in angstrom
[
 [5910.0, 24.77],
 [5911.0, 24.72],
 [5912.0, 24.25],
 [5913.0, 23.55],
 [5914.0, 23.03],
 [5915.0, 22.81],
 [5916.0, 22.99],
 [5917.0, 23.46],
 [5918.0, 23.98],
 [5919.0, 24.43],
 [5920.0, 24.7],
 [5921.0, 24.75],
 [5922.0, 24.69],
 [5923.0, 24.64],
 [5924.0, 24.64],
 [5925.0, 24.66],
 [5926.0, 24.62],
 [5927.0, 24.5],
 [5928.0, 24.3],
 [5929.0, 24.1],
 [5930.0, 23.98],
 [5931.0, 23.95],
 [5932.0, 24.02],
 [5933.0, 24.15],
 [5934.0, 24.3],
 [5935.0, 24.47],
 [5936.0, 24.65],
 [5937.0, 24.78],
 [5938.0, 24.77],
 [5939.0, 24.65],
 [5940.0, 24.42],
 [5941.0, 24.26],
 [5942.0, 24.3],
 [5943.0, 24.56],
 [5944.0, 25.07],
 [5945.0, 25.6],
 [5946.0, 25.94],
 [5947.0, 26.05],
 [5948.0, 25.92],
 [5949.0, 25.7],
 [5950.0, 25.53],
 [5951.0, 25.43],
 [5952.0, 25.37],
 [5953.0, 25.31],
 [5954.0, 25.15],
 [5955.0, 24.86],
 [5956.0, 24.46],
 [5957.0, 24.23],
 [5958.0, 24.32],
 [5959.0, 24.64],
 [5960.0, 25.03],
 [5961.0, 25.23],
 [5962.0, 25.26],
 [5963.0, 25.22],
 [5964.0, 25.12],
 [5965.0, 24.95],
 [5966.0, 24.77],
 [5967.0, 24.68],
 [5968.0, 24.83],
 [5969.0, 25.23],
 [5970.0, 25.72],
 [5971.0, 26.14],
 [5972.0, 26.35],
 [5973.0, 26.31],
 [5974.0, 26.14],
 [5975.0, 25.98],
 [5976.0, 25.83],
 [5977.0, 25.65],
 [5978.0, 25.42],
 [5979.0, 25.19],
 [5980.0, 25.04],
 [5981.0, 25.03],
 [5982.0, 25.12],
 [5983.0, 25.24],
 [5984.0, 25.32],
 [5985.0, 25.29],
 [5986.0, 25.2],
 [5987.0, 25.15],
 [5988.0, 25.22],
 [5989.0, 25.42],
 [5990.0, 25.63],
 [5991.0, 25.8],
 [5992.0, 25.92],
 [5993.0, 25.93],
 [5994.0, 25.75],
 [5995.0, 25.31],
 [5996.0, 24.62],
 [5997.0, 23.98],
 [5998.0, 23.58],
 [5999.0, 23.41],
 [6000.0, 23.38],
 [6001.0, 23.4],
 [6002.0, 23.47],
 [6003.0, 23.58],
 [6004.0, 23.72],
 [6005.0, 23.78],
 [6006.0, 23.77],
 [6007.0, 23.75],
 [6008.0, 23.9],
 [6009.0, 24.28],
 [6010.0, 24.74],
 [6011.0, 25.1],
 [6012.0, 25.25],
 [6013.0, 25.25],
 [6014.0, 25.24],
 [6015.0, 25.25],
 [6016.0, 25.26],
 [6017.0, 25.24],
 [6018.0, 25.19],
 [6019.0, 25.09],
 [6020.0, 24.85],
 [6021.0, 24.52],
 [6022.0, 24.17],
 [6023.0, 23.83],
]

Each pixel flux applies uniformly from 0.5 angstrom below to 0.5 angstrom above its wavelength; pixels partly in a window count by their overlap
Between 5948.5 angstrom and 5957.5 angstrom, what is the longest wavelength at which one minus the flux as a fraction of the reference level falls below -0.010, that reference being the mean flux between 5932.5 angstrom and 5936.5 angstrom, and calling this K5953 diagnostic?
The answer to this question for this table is 5955.0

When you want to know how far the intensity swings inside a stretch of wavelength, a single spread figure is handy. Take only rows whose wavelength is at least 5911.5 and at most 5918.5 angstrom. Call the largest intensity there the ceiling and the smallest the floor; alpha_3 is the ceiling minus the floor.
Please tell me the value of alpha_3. 1.44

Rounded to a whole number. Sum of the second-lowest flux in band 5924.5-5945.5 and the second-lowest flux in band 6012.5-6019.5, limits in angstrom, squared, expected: 2418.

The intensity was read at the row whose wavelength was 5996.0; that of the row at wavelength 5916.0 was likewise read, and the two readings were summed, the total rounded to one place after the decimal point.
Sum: 47.6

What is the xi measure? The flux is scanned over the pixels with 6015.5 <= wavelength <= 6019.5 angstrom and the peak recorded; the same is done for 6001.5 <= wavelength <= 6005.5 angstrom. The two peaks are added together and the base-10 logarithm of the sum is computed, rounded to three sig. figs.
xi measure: 1.69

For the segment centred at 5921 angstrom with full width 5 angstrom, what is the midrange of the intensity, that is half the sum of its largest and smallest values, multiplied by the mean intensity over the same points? 606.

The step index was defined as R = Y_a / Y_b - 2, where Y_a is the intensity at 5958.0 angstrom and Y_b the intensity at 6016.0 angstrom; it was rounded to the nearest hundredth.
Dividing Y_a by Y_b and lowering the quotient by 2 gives -1.04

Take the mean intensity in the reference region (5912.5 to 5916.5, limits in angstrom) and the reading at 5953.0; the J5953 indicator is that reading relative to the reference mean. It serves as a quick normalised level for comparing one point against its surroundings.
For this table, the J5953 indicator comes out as 1.096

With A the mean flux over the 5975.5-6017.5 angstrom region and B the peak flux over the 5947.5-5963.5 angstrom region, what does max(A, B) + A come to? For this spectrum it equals 50.7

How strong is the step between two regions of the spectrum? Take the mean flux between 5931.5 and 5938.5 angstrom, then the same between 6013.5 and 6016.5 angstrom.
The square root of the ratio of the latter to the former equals 1.02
